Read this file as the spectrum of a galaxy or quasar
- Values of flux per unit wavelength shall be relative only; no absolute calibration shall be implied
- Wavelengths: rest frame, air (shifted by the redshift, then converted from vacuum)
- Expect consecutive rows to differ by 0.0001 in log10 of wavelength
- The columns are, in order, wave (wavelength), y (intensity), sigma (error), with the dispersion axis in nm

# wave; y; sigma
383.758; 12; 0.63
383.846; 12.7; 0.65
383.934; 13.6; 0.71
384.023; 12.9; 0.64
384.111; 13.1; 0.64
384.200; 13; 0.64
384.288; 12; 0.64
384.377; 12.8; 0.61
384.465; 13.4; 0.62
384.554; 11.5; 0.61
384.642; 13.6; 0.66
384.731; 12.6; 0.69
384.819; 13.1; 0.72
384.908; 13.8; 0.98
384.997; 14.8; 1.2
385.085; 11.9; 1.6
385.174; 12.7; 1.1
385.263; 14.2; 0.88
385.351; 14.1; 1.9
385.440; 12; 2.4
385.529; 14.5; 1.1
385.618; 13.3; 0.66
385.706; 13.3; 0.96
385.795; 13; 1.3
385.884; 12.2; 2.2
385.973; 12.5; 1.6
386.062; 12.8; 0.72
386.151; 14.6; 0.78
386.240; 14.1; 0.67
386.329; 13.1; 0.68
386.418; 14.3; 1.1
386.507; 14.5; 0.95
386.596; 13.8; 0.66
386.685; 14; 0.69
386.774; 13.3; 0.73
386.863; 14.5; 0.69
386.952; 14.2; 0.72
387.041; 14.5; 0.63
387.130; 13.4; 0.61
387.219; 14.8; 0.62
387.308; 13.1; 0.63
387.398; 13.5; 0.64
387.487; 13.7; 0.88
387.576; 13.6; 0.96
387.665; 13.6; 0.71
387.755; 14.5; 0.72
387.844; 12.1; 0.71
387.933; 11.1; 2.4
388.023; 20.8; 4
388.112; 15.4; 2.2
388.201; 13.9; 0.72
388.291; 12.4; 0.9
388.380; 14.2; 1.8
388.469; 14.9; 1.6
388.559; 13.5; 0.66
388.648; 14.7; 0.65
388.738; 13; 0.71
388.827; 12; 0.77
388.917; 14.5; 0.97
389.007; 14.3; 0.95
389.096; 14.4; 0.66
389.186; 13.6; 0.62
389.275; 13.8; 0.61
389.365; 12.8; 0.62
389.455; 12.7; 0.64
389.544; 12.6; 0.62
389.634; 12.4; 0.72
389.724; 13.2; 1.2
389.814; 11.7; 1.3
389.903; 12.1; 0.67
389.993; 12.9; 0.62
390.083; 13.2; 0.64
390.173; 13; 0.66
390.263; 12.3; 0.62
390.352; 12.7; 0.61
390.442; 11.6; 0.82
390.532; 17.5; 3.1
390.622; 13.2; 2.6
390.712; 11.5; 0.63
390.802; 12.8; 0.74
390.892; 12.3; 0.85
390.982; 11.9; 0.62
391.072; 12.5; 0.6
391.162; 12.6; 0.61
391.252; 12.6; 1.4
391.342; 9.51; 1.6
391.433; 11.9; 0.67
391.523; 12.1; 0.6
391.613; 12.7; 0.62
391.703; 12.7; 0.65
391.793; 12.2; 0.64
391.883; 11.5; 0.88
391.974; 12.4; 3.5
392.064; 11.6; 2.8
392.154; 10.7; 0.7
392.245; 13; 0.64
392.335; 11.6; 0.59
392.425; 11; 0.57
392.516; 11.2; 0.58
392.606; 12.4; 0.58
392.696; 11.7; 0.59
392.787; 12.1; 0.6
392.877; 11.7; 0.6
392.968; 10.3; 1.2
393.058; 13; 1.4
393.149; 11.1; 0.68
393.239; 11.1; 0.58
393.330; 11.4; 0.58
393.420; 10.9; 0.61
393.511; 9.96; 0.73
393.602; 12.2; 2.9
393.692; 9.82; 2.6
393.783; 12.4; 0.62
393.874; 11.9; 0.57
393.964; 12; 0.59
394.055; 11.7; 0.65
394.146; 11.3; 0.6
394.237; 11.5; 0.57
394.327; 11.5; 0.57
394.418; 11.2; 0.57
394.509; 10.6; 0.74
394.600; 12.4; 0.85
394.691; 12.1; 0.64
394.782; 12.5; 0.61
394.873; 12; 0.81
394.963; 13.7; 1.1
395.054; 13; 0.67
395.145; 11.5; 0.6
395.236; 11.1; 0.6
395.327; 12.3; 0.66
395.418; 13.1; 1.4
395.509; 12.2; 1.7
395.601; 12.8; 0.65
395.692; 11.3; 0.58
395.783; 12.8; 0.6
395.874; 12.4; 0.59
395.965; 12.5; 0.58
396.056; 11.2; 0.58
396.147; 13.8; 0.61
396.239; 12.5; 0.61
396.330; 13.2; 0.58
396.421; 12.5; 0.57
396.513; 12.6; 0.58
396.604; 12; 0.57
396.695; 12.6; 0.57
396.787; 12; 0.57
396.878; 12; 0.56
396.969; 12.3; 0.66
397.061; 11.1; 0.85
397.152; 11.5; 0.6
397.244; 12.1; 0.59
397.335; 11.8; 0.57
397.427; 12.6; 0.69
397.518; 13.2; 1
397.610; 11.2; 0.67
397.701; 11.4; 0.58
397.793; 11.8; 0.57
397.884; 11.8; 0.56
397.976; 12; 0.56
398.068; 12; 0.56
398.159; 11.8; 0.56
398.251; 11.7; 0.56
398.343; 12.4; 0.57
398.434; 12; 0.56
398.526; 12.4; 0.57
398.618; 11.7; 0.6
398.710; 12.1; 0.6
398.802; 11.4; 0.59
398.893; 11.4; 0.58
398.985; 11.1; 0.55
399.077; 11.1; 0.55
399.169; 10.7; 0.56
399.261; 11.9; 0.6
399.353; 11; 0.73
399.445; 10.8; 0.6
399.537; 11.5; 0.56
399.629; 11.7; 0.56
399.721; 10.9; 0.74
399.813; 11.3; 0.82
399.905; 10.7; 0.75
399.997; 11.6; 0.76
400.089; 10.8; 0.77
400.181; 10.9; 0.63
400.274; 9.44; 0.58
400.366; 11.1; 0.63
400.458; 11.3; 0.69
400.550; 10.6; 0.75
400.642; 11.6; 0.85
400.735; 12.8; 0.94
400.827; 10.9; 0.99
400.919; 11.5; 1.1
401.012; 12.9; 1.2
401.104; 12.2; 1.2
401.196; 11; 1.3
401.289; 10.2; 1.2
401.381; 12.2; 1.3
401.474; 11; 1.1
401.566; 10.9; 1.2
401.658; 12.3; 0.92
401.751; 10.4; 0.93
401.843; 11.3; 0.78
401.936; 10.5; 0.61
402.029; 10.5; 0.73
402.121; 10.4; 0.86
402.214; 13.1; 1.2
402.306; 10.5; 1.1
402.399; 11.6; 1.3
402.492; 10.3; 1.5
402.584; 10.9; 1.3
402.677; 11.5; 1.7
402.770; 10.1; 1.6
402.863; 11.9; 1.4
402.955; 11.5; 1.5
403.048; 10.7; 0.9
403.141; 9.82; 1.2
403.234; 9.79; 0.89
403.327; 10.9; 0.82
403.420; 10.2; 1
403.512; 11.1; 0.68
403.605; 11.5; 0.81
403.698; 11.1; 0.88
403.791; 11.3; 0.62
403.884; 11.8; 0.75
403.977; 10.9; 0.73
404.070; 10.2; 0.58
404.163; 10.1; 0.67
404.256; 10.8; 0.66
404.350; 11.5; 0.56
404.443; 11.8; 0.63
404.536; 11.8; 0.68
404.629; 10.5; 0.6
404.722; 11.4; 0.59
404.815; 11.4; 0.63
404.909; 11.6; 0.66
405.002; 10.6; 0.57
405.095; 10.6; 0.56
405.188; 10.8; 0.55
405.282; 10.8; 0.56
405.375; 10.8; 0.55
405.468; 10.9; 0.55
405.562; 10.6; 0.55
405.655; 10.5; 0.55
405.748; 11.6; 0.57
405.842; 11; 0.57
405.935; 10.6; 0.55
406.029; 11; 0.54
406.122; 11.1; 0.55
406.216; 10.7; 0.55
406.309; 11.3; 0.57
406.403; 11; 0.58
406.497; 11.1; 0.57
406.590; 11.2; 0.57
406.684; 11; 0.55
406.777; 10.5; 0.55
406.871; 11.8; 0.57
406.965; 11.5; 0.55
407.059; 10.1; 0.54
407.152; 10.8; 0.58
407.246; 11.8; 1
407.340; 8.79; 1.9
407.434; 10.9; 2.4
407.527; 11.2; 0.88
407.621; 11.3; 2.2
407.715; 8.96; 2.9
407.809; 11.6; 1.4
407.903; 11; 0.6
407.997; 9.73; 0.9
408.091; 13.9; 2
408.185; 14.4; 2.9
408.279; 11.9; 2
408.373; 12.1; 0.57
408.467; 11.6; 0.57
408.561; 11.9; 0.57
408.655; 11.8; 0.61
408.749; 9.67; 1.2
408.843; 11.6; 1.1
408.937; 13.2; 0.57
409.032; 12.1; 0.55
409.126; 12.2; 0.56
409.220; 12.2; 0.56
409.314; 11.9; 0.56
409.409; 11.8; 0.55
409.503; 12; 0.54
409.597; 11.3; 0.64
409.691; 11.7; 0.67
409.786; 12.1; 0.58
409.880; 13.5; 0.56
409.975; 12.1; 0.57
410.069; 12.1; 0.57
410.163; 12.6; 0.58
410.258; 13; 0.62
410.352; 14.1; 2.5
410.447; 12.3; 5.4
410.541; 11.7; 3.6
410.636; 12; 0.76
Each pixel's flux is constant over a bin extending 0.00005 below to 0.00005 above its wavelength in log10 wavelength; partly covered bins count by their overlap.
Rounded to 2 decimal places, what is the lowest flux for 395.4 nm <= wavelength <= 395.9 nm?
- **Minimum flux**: 11.30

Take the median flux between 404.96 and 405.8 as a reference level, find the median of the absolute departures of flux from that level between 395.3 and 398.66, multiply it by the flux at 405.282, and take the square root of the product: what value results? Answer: 3.7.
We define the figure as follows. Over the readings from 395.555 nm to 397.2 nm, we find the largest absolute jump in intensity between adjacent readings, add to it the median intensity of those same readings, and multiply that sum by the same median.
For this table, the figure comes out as 187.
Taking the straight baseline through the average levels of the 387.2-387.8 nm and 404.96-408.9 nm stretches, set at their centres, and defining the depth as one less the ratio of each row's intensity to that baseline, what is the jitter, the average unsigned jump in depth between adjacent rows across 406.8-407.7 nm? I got 0.10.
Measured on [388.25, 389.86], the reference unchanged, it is 0.07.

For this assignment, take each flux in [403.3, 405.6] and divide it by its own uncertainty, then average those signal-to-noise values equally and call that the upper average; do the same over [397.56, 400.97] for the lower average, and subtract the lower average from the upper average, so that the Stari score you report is -1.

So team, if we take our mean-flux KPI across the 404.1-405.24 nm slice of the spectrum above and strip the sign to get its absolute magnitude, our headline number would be 11.1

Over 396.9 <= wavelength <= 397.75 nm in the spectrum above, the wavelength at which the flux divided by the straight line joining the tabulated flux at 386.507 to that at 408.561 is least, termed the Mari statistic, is 397.061 nm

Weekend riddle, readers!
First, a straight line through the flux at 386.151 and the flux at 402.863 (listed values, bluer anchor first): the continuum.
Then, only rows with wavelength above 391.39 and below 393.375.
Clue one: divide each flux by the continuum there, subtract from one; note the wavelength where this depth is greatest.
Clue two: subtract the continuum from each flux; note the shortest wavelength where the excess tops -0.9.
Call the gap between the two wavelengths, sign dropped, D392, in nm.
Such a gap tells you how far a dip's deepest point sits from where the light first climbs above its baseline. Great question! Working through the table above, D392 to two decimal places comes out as 0.72 nm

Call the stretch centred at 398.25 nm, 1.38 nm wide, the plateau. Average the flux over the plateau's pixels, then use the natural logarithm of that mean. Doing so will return 2.47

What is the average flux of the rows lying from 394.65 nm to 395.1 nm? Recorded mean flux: 12.7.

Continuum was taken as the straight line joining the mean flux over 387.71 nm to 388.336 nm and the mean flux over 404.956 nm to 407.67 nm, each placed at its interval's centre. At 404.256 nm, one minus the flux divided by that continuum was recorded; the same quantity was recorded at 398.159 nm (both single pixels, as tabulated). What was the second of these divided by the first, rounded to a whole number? 1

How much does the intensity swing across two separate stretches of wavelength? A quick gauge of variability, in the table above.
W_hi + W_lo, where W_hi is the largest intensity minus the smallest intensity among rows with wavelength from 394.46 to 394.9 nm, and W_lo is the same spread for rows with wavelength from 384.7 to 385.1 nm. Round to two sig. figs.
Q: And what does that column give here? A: 4.8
